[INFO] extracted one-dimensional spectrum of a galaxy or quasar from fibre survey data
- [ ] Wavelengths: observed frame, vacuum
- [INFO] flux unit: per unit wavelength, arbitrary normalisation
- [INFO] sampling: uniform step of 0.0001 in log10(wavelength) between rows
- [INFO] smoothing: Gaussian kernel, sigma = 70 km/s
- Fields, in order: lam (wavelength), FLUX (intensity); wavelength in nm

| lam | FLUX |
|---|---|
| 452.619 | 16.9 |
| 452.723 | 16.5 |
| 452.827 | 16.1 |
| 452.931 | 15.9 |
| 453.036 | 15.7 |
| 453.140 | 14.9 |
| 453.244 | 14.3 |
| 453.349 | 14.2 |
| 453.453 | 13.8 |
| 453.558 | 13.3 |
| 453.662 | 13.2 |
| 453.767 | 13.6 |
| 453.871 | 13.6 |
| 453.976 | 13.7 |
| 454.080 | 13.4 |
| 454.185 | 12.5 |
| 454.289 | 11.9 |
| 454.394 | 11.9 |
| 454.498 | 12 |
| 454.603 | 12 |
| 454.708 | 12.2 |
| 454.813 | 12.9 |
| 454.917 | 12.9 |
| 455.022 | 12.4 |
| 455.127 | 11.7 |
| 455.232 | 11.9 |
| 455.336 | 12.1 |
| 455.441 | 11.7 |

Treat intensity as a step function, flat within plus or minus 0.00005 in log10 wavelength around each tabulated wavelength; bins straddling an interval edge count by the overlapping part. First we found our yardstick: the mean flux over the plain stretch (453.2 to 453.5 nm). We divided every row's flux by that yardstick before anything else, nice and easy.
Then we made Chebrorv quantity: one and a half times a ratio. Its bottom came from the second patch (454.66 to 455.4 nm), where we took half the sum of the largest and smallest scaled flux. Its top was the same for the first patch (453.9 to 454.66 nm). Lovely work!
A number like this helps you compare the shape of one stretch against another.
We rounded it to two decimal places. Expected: 1.56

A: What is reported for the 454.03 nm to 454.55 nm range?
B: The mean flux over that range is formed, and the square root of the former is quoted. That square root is 3.51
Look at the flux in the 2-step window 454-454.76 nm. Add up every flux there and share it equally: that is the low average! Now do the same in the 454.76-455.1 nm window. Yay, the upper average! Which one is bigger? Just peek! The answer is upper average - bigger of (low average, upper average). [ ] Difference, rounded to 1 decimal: 0.0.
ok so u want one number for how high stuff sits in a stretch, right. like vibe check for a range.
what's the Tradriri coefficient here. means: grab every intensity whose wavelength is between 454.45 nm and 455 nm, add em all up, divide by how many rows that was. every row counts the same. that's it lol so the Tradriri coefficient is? 12.4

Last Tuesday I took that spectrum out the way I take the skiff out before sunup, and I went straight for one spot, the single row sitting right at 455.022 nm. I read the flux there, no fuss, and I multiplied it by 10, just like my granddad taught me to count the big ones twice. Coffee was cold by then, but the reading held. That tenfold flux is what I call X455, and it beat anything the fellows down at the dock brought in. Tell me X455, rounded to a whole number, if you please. 124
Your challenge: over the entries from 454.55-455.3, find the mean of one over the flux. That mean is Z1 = 0.0815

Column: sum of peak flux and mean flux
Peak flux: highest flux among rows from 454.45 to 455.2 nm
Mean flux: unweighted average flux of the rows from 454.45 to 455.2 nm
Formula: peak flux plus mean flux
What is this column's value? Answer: 25.2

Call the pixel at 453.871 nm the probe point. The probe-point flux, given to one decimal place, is 13.6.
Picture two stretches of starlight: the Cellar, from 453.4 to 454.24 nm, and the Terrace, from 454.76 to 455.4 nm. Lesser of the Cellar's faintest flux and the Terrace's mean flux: 12.3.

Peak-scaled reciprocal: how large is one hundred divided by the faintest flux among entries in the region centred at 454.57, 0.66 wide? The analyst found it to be 8.4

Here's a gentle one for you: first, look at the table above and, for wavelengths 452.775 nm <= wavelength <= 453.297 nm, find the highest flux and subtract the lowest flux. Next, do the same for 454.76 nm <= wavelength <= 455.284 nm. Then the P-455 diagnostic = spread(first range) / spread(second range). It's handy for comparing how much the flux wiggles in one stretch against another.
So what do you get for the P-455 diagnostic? 1.5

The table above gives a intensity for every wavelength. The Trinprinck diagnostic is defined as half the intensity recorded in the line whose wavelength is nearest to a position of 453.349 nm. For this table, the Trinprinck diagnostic 7.1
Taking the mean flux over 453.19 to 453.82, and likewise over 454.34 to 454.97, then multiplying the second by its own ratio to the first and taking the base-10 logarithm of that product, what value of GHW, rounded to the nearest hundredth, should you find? 1.04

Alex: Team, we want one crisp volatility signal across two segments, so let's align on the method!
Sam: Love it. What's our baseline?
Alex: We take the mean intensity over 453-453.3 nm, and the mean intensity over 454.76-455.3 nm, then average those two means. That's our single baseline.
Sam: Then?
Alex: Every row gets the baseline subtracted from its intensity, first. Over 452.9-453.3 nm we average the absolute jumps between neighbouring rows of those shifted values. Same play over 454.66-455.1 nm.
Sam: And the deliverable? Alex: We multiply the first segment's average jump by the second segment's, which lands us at 0.21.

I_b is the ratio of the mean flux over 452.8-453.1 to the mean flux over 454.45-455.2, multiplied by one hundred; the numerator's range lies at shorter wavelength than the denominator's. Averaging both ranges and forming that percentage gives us 129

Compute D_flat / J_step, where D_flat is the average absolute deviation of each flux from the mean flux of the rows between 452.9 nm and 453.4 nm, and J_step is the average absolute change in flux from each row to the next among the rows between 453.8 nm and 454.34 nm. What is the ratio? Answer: 1.3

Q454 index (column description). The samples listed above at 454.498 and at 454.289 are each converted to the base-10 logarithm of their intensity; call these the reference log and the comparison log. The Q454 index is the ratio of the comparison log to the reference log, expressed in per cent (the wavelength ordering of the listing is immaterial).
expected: 100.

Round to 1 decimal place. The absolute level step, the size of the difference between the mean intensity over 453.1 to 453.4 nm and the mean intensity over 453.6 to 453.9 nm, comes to 1.0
